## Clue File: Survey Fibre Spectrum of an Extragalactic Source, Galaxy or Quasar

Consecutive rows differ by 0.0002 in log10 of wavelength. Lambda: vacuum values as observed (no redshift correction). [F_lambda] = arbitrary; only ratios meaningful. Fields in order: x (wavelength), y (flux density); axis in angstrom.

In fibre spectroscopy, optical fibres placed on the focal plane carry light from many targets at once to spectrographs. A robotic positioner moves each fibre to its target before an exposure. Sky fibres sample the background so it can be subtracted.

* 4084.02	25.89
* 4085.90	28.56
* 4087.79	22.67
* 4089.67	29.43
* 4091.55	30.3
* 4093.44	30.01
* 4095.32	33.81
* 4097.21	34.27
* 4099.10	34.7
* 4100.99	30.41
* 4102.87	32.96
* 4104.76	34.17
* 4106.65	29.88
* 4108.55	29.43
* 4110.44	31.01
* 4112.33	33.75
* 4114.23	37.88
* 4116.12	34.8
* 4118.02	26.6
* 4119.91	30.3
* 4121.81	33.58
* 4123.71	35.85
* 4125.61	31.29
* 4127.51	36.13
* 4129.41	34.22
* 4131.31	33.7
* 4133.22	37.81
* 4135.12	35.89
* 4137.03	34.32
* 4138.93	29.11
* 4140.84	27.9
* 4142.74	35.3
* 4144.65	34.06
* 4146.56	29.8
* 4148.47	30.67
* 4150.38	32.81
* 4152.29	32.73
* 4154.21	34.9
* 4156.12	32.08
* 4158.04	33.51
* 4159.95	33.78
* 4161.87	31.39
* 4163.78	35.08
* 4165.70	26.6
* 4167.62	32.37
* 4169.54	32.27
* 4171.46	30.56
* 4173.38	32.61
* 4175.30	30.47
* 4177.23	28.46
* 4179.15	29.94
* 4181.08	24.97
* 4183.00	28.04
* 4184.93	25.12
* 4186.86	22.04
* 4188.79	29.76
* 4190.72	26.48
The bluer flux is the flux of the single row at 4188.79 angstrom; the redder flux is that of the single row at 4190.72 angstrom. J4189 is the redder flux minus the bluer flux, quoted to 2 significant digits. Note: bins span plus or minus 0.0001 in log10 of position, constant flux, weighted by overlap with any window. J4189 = -3.3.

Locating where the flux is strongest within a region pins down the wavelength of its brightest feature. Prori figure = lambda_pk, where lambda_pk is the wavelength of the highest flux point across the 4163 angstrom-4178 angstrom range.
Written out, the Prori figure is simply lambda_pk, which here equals 4163.78 angstrom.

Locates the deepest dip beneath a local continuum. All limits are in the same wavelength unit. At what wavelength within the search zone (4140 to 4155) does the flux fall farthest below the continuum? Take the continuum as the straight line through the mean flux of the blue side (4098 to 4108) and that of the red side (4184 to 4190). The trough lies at 4140.84 angstrom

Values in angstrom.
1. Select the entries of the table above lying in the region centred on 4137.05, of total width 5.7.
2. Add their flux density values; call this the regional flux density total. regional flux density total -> 99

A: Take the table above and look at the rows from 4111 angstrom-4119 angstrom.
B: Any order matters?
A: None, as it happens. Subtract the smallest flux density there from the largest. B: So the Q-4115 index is 11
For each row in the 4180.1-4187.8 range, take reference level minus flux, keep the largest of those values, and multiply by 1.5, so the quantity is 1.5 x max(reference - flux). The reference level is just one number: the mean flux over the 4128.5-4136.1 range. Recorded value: 20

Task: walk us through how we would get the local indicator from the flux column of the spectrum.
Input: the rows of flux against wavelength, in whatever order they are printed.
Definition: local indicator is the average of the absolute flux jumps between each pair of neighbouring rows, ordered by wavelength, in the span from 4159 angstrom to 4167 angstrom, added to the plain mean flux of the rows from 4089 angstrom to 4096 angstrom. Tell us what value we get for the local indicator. 35.7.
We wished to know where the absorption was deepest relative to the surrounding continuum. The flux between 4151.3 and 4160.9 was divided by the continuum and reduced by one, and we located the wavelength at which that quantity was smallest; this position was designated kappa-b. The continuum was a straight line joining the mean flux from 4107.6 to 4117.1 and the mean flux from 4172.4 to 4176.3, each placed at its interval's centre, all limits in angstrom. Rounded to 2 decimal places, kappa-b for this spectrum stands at 4156.12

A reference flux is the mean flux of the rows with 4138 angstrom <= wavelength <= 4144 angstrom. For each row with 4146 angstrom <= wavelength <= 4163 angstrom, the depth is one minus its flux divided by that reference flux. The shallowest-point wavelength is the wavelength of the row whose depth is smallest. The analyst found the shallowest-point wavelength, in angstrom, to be 4154.21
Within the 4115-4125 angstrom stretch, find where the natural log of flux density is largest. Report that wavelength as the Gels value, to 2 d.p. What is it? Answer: 4123.71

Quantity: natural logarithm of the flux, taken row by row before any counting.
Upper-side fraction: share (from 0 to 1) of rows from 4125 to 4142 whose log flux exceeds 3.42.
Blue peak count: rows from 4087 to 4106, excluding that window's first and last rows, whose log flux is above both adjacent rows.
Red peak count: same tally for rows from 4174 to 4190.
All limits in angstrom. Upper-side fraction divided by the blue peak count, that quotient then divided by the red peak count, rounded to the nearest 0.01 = 0.19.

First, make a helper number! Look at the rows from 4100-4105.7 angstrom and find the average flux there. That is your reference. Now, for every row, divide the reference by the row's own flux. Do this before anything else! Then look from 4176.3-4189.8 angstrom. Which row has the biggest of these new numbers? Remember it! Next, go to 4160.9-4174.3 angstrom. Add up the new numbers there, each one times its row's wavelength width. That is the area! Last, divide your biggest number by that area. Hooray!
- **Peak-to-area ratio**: 0.106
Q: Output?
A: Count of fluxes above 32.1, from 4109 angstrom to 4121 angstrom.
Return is 3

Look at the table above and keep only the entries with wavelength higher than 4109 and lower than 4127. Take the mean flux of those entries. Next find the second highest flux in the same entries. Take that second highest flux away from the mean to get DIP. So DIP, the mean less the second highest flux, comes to -3.1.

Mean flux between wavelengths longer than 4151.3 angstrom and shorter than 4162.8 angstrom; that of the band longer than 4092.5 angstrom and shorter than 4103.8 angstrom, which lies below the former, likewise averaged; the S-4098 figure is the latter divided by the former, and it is 0.99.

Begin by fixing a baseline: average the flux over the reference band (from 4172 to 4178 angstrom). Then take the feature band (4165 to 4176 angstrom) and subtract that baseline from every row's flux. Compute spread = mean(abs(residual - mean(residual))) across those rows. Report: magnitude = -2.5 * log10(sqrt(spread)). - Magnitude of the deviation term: -0.3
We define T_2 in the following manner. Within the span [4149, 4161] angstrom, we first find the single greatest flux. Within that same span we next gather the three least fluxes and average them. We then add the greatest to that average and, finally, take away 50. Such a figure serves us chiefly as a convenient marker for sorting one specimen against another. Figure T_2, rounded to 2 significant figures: 17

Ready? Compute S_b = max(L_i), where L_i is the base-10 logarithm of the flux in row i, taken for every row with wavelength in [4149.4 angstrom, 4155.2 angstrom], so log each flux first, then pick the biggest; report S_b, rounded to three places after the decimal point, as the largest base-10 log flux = 1.543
